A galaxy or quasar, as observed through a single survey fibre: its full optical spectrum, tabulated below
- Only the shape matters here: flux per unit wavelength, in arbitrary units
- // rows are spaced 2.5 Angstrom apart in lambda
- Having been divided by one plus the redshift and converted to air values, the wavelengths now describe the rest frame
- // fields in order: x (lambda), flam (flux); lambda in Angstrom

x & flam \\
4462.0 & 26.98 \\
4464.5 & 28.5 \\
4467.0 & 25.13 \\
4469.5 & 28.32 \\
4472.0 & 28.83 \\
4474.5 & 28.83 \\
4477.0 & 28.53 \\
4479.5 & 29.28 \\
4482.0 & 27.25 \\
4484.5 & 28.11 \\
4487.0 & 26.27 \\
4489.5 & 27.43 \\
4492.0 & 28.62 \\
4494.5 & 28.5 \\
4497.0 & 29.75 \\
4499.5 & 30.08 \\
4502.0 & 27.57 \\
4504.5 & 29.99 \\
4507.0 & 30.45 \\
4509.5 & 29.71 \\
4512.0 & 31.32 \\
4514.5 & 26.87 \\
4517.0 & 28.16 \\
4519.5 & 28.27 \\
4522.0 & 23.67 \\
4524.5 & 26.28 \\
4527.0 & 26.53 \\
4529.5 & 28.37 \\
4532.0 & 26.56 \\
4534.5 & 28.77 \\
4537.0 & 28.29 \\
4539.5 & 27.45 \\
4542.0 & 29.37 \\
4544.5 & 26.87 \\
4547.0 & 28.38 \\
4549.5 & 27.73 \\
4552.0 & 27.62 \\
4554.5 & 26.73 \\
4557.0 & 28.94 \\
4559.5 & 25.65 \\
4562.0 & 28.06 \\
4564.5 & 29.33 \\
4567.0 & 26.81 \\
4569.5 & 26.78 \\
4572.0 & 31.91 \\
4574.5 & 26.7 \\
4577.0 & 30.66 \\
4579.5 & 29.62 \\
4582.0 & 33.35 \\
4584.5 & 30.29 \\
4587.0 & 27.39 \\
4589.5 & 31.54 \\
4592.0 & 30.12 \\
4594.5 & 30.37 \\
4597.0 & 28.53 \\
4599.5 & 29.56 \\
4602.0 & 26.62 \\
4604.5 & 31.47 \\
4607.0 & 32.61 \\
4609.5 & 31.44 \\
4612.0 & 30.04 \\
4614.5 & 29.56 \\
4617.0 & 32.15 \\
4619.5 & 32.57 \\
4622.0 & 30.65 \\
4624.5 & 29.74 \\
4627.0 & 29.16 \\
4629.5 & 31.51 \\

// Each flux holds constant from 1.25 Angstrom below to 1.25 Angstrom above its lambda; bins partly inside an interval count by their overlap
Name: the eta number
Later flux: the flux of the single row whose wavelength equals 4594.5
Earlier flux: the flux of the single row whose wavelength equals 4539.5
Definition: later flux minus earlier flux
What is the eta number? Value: 2.9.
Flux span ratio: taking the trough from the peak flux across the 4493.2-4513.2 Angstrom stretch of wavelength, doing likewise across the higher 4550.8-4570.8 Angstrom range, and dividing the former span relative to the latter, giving 1.0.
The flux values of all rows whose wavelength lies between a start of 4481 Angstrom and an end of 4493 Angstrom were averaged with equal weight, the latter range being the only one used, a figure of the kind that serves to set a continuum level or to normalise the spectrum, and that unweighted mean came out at 27.5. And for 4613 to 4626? 30.9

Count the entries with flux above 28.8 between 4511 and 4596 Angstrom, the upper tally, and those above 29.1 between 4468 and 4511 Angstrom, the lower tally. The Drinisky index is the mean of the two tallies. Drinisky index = 9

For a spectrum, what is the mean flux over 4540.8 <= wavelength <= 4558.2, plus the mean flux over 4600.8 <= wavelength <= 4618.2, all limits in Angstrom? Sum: 58.5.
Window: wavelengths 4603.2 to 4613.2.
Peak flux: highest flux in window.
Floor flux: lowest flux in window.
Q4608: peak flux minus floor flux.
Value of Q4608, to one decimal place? 2.6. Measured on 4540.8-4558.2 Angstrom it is 2.6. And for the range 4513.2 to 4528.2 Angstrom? 4.6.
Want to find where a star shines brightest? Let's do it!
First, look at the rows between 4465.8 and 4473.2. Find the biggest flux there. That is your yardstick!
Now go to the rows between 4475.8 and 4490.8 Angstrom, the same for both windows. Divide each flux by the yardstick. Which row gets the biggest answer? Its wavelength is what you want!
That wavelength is 4479.5 Angstrom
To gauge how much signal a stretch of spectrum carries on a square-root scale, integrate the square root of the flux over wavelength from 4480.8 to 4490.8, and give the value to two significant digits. 52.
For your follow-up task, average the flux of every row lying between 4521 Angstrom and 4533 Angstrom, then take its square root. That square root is 5.13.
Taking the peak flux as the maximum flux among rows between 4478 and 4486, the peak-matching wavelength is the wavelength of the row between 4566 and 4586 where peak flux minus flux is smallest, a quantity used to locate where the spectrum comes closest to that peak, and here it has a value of 4582.0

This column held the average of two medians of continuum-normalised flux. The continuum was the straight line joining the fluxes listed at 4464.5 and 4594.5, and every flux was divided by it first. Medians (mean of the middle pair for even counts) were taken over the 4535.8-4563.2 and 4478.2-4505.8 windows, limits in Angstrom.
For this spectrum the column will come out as 0.959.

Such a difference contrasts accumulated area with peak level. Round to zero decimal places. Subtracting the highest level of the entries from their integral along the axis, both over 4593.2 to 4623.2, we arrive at 881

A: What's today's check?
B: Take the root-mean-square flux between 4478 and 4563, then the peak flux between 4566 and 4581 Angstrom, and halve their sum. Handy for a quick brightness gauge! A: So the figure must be 30.0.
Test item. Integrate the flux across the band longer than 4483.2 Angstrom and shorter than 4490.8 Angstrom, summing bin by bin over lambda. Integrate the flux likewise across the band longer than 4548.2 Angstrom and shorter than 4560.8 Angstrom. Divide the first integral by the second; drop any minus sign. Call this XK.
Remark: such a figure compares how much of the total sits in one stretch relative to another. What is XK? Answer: 0.6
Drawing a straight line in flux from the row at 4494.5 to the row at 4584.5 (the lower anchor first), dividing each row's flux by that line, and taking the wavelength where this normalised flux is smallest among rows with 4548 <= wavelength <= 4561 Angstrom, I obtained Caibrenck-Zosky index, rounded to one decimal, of 4559.5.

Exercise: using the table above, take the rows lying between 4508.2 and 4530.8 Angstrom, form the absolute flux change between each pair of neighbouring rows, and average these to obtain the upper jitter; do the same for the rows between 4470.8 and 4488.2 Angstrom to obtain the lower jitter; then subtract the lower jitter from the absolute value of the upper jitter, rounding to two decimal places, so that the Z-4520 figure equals 1.13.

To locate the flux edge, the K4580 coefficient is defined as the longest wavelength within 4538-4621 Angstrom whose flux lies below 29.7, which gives 4614.5 Angstrom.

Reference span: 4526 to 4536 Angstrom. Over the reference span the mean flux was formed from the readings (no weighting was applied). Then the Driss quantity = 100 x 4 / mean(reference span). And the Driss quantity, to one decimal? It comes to 14.5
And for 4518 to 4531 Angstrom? 15.0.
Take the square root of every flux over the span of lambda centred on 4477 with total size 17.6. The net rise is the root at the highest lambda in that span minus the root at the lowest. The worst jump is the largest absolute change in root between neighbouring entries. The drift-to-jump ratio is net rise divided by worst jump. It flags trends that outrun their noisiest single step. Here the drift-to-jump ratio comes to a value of -0.10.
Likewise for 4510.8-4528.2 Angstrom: -0.99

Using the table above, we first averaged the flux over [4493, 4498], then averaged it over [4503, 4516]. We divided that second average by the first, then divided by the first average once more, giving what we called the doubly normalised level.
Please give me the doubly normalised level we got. 0.035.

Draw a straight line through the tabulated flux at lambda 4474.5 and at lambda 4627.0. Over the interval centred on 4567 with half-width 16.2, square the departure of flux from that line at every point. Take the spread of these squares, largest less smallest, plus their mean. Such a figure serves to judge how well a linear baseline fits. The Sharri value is 23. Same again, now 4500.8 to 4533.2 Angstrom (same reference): 32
